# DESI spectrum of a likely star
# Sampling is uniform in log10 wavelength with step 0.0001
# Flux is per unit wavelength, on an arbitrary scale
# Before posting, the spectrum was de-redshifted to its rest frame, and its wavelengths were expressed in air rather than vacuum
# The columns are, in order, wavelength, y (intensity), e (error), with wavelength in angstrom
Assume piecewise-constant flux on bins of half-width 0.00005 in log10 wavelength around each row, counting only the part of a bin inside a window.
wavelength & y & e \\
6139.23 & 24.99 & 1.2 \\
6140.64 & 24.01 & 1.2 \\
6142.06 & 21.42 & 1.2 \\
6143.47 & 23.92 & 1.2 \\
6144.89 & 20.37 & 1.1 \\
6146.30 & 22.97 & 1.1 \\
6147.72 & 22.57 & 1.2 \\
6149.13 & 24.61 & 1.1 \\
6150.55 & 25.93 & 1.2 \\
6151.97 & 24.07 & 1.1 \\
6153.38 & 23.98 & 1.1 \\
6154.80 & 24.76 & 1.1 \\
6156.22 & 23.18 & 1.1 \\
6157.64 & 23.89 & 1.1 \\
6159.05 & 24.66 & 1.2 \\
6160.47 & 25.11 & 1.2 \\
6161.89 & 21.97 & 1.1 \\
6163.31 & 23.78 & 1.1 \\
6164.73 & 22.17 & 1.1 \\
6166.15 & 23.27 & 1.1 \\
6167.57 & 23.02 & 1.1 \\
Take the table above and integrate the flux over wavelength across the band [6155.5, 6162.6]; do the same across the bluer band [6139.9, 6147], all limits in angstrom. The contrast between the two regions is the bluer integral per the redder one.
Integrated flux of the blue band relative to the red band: 0.95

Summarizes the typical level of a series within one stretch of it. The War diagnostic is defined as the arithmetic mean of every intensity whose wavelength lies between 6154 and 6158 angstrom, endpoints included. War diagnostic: 23.9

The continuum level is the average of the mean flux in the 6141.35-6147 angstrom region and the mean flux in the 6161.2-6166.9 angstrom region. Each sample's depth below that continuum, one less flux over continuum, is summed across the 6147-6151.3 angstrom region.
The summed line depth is -0.252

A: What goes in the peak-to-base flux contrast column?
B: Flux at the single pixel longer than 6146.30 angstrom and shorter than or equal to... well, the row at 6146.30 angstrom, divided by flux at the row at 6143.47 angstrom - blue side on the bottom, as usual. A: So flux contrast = 0.96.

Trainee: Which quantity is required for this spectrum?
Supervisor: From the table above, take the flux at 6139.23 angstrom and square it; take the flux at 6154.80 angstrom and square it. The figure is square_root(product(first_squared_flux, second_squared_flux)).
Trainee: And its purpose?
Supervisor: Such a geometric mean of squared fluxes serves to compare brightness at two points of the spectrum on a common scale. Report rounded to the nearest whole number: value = 619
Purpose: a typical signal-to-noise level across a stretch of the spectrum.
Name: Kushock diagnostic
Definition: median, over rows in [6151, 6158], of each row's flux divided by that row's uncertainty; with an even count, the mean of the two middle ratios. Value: 21.8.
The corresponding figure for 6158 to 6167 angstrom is 20.7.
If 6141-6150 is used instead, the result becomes 19.4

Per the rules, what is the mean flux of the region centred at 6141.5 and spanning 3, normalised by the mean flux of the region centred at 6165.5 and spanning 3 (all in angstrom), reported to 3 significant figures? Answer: 1.00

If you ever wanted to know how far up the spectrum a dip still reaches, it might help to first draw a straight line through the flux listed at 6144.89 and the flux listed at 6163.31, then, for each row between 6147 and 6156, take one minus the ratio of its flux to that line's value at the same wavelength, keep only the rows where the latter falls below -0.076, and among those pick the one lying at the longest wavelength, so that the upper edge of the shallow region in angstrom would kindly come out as 6154.80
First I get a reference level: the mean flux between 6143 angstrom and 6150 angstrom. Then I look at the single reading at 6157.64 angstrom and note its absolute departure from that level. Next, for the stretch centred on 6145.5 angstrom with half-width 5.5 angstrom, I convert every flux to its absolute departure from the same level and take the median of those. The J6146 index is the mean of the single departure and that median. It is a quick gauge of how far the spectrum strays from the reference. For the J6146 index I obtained 1.1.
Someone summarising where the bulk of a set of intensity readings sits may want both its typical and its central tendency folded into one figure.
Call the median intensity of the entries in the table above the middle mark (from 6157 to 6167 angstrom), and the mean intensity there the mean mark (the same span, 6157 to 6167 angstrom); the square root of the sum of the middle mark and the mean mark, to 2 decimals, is 6.88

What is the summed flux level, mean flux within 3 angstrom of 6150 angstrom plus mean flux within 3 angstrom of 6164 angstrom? 47.1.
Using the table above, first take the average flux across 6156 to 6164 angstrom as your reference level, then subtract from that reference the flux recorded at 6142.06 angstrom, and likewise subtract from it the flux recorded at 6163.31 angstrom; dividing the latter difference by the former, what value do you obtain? 0.0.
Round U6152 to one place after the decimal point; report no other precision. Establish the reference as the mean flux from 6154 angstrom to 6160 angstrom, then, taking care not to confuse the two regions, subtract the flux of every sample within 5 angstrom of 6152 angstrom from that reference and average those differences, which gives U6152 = 0.0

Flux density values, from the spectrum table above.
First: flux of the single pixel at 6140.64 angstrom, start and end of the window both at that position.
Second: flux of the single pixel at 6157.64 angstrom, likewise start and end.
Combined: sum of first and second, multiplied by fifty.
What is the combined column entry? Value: 2395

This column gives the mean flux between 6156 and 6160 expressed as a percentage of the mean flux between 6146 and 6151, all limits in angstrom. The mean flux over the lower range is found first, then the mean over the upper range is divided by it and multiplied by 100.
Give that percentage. 100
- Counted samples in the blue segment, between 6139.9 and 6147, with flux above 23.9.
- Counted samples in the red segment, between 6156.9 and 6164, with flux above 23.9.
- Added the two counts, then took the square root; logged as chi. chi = 2.00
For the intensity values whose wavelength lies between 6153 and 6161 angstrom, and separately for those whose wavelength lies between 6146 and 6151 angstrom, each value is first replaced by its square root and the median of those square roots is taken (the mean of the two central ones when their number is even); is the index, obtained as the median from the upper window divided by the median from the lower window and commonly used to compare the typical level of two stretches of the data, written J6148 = 1.01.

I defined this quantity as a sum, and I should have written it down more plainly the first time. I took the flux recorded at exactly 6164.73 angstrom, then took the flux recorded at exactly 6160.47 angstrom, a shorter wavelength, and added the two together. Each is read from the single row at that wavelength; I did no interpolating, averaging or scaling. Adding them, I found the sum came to 47.3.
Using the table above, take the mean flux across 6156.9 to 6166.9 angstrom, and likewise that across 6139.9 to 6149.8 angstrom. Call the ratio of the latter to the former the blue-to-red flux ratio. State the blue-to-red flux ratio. 0.97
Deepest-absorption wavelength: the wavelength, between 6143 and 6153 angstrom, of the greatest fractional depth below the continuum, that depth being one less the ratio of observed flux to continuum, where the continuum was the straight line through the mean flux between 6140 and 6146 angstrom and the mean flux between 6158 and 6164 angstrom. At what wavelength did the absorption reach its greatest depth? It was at 6144.89 angstrom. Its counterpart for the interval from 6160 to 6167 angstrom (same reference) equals 6164.73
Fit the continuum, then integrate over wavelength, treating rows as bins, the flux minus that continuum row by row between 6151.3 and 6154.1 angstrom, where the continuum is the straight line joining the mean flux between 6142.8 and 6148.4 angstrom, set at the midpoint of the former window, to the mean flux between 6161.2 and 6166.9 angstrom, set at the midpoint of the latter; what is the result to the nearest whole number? 4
